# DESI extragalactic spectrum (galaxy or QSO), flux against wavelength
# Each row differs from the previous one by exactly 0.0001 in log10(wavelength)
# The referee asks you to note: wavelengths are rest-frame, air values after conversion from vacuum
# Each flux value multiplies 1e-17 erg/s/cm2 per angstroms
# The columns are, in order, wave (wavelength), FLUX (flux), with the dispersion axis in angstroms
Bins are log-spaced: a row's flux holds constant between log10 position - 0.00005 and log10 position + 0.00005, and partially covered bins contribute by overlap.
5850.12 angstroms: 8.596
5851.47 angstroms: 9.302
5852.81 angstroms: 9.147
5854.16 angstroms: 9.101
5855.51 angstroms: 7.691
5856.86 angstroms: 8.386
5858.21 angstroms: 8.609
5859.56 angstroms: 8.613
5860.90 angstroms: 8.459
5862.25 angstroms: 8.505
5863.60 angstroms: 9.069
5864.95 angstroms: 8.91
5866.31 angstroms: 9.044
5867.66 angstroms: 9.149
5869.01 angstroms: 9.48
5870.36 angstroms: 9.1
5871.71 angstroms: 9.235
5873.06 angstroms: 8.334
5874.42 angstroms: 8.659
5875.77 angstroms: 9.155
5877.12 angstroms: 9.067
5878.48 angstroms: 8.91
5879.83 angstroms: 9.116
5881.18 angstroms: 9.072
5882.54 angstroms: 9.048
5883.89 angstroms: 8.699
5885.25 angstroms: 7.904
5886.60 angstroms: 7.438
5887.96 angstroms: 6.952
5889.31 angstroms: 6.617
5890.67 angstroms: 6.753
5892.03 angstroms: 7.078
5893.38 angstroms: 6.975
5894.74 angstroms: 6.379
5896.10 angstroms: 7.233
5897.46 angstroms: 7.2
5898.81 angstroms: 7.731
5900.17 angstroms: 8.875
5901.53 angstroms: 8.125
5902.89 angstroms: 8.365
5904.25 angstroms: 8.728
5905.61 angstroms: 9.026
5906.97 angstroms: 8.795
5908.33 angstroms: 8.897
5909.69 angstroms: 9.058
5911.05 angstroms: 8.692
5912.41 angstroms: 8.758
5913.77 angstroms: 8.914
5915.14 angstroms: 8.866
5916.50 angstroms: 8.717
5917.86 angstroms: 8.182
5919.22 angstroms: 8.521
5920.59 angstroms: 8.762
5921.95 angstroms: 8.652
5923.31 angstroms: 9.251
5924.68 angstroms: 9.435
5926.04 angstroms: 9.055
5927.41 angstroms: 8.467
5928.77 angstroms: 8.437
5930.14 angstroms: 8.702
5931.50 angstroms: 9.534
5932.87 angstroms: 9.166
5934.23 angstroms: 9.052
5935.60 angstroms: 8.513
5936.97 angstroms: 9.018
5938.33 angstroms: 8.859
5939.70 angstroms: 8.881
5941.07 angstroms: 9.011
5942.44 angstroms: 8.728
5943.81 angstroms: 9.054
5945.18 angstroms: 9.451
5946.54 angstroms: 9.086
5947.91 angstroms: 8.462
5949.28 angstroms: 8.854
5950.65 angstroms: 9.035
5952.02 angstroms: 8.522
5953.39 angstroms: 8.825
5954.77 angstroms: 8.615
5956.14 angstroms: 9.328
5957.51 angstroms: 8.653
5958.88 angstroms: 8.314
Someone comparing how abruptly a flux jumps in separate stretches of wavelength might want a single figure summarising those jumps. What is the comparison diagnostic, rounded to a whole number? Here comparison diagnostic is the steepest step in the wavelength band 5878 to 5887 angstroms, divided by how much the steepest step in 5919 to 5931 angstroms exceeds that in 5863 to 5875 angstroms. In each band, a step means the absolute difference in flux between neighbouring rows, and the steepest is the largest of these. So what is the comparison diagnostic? -3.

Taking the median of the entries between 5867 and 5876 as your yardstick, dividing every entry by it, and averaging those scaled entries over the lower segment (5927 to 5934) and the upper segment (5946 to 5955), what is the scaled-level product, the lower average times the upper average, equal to 0.93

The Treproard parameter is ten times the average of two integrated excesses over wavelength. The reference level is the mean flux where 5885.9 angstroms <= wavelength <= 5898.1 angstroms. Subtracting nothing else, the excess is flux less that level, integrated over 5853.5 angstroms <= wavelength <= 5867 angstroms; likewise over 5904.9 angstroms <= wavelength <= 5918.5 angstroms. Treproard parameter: 238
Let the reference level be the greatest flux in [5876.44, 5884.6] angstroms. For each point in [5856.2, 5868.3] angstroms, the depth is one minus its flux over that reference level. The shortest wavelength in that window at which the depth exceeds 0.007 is 5856.86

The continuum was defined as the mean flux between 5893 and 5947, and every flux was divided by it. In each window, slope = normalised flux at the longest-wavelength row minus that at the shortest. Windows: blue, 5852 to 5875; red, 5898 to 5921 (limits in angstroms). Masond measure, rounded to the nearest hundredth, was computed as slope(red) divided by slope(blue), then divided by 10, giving -0.21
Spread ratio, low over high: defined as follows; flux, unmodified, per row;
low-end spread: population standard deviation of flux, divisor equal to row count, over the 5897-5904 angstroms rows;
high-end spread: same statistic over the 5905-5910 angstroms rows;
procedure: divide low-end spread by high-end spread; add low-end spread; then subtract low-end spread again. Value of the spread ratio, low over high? 5.4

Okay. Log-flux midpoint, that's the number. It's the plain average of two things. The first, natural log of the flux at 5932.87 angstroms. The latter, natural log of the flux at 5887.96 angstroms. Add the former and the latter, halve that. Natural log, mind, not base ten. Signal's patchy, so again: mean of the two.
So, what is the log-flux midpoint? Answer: 2.08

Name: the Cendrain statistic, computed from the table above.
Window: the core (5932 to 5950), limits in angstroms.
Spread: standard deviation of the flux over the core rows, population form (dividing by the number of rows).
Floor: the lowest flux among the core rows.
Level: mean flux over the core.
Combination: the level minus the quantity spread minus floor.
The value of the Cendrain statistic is 17.1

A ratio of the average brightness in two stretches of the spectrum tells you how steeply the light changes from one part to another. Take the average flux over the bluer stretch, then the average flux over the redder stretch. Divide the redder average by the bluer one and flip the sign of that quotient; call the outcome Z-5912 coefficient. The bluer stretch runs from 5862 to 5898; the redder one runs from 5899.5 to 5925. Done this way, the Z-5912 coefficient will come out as -1.06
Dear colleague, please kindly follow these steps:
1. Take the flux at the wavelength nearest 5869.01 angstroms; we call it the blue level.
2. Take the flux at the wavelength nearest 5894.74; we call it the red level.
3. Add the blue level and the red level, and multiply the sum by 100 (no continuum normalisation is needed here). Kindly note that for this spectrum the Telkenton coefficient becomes 1586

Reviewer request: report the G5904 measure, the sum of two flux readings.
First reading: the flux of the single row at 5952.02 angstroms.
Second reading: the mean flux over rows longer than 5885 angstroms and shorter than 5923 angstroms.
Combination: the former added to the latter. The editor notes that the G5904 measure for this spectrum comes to 16.6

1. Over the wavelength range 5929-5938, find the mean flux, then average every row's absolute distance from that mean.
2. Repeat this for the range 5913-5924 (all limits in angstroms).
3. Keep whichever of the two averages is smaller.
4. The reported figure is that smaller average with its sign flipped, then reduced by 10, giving -10.2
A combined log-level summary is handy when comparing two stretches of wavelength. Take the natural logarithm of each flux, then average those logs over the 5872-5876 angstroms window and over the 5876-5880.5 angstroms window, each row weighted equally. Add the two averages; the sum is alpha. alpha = 4.37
